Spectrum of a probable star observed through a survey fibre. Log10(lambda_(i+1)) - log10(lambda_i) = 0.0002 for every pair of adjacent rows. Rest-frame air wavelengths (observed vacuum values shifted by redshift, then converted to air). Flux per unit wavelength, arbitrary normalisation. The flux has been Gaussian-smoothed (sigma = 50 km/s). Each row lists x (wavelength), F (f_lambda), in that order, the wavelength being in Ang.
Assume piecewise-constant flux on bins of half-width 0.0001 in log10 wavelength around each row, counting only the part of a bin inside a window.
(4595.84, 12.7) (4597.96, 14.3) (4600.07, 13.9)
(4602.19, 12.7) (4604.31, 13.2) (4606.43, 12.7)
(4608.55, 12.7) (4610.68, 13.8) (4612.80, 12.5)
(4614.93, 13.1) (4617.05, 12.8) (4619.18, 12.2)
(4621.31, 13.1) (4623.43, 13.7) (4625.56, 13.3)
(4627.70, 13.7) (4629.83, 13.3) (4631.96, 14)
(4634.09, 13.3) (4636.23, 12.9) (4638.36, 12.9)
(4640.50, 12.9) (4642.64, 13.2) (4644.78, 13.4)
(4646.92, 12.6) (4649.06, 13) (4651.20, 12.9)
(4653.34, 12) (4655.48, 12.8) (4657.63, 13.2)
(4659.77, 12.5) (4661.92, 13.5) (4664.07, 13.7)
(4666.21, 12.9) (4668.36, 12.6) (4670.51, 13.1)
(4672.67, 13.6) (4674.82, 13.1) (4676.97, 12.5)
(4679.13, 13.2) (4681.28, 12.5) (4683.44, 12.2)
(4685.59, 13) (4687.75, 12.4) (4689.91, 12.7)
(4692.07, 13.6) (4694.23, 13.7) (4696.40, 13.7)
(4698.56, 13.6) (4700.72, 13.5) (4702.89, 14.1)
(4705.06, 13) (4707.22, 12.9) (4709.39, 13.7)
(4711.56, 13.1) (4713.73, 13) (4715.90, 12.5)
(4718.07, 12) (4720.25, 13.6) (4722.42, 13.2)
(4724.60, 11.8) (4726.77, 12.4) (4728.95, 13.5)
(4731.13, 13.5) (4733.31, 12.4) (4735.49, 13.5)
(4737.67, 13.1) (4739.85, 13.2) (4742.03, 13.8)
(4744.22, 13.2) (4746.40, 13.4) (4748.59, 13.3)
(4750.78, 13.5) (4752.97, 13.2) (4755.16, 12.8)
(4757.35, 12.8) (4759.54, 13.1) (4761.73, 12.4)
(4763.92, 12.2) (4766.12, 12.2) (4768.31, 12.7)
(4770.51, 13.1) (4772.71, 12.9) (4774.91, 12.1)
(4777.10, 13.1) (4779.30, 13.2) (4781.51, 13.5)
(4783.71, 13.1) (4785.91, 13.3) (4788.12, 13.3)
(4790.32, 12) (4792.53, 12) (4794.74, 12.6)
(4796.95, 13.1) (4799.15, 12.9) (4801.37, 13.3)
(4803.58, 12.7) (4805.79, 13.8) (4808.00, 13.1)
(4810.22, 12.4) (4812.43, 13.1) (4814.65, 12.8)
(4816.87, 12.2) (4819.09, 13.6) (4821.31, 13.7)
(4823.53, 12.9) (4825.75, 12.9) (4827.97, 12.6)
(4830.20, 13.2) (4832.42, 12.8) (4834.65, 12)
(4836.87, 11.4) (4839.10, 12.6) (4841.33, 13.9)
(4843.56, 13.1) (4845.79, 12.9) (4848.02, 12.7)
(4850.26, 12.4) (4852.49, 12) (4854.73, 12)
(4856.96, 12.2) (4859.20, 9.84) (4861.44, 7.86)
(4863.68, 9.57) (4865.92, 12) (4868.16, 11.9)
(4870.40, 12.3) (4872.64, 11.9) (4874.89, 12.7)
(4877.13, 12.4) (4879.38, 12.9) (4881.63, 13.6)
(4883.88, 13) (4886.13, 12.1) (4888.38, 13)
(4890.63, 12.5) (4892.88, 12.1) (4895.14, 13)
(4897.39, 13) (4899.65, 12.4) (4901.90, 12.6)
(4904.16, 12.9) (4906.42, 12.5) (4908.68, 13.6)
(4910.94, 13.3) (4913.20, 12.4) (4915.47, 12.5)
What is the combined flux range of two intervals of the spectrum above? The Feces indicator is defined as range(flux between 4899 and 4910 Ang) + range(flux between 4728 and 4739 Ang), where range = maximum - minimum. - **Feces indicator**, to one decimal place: 2.3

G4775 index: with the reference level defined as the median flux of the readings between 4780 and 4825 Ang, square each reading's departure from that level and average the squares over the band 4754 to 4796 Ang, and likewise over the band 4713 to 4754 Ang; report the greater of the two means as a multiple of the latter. 1.1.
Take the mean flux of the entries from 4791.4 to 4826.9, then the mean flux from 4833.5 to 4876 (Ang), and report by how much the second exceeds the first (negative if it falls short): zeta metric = -1.1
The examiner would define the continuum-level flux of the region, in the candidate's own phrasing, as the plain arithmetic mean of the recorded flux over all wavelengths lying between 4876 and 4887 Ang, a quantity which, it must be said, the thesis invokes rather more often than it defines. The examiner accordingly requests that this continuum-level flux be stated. 12.8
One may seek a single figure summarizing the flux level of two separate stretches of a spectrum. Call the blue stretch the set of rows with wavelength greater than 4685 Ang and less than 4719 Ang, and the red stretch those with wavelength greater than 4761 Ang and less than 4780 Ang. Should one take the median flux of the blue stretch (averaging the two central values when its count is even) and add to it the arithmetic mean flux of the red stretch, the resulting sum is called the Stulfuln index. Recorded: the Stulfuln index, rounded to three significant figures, 25.7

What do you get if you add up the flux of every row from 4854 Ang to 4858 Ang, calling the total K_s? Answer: 24.2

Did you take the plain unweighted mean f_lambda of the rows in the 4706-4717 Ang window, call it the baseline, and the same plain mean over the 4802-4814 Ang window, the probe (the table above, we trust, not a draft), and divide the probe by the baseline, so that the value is 1.00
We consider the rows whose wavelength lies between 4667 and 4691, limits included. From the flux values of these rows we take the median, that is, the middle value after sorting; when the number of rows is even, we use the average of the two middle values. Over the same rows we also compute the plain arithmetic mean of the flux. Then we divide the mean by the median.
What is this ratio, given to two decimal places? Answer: 1.01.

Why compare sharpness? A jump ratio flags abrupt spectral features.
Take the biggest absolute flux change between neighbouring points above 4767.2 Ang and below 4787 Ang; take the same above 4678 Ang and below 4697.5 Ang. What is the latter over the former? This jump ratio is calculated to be 0.90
